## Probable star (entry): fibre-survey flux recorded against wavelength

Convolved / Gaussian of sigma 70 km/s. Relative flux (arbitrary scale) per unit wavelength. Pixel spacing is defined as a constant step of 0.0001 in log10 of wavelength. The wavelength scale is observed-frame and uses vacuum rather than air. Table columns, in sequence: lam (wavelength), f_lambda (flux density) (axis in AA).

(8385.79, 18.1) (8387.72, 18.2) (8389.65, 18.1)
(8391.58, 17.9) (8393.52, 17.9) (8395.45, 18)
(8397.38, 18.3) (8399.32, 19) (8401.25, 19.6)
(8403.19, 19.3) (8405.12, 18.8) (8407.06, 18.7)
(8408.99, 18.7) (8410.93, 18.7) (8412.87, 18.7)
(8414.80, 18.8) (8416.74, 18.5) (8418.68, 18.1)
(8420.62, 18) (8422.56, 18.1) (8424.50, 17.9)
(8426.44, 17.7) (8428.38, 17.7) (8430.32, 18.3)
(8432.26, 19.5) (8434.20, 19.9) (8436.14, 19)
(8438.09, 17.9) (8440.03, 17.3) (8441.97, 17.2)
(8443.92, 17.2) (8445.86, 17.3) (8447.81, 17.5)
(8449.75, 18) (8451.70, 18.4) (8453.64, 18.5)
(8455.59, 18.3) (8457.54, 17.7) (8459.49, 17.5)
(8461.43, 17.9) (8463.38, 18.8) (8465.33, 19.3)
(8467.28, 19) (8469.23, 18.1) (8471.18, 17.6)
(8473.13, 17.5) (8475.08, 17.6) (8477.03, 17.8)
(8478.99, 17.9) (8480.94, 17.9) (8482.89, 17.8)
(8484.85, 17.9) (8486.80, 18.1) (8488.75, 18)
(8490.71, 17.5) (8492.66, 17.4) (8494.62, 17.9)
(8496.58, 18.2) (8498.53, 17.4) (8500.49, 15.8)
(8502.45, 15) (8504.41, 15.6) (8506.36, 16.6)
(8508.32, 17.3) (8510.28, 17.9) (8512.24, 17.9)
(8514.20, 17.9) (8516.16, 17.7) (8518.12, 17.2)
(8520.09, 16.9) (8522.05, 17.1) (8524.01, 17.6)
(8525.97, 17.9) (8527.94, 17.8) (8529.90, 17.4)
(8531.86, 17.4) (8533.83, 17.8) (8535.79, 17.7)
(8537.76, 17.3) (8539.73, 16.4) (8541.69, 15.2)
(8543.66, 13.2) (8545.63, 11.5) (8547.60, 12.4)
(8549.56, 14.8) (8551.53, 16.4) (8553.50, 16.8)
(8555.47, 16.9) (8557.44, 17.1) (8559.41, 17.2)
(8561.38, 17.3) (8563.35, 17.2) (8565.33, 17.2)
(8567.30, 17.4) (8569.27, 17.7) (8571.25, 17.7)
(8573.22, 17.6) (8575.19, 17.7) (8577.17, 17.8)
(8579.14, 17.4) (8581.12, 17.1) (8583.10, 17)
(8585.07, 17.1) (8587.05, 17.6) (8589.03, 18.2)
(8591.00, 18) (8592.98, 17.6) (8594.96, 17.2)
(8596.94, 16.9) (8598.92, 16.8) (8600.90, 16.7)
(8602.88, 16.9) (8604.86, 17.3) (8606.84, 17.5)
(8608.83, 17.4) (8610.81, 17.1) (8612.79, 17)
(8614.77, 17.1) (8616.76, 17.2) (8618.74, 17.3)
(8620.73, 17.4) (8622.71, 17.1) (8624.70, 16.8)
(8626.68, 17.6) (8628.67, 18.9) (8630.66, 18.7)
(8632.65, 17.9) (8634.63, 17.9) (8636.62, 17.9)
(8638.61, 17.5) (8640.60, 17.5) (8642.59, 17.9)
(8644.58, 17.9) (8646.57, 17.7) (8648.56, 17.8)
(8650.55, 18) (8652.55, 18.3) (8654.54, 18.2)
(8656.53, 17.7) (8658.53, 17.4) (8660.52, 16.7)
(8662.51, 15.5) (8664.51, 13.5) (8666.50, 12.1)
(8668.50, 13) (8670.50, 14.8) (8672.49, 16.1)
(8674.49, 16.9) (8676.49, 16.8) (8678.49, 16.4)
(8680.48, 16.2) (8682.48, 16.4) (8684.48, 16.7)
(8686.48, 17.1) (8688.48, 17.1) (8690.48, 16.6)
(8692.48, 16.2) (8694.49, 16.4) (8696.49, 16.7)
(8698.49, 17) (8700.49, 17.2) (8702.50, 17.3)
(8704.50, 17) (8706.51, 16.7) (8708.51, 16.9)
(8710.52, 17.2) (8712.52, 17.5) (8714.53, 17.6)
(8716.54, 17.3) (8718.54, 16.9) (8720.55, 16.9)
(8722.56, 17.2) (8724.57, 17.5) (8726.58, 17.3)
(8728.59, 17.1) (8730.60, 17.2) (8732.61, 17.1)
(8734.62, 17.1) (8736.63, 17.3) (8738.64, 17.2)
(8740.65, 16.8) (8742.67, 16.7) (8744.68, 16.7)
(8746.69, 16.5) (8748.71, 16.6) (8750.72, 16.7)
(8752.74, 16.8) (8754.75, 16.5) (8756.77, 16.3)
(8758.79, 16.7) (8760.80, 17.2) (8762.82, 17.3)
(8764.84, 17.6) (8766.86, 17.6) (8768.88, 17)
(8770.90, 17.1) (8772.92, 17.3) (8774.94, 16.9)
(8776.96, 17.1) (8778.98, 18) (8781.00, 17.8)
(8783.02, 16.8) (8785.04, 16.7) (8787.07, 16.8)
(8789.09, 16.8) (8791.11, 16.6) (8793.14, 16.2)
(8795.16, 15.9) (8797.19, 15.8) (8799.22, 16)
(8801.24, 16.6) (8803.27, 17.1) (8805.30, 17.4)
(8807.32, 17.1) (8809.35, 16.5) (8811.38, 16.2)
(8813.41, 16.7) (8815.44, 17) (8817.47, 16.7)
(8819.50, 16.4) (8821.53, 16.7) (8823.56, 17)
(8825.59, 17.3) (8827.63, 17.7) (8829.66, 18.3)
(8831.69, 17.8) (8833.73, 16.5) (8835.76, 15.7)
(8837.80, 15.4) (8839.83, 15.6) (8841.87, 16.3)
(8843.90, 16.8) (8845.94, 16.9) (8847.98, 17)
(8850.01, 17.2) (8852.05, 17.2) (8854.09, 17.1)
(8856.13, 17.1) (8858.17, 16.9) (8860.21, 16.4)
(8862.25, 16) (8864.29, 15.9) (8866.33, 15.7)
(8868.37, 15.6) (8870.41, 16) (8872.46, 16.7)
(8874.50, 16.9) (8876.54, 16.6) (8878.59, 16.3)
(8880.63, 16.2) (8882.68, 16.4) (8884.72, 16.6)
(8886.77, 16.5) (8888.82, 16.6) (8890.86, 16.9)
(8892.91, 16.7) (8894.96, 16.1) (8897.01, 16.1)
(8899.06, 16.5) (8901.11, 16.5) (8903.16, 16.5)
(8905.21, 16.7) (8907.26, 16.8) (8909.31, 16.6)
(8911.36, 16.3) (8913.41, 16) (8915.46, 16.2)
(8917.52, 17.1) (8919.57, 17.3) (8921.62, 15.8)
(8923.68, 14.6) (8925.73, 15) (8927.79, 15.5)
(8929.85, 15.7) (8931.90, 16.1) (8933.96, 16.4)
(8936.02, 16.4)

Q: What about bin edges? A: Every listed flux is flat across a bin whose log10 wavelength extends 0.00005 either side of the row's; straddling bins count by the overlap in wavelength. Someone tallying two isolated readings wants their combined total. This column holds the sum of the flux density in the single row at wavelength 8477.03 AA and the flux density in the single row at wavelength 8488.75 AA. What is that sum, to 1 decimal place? 35.8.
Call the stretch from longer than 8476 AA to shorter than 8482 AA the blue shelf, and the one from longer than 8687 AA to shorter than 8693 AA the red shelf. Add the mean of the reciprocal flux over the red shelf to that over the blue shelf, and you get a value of 0.116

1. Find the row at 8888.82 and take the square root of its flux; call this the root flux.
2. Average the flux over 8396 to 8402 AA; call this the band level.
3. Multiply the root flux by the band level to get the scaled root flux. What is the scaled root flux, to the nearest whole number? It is 77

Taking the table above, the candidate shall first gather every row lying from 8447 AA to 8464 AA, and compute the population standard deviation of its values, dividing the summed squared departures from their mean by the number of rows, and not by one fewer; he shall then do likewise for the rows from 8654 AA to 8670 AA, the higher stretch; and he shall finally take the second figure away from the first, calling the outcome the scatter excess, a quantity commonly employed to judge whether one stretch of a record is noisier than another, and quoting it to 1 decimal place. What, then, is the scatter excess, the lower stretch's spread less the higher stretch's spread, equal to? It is -1.8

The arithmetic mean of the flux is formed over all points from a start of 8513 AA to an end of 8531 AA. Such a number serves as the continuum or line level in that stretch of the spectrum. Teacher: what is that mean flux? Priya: 17.5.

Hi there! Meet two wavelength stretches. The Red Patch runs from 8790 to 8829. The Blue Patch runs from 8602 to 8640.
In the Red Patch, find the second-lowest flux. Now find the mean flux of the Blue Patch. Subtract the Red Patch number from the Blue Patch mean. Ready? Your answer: 1.60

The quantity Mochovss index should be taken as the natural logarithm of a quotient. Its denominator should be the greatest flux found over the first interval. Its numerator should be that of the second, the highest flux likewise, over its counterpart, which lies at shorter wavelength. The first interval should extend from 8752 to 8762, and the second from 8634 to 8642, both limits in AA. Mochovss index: 0.04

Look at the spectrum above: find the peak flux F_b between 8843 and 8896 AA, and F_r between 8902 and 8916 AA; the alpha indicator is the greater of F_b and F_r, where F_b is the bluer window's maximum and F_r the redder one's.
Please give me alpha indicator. 17.20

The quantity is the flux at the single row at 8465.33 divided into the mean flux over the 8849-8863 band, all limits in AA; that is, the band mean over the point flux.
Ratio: 0.873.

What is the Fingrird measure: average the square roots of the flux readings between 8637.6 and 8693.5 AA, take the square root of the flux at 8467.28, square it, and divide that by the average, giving 4.67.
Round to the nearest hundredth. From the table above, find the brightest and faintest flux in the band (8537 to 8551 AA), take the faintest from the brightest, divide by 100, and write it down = 0.06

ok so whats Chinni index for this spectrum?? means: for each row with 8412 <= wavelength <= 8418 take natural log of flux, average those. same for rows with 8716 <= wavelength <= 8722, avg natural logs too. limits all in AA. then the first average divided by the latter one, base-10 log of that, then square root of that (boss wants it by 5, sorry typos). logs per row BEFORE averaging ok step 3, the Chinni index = 0.12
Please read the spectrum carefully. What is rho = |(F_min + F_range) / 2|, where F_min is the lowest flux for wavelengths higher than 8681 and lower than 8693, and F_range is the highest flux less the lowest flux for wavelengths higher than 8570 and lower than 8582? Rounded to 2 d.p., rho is 8.45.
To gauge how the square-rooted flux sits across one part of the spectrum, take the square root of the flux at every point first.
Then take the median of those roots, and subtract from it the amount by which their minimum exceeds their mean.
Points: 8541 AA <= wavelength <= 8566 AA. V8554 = 4.65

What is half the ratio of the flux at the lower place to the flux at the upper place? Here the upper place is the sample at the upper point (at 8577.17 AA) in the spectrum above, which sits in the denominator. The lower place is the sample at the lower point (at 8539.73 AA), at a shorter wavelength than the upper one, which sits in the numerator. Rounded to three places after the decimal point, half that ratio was 0.461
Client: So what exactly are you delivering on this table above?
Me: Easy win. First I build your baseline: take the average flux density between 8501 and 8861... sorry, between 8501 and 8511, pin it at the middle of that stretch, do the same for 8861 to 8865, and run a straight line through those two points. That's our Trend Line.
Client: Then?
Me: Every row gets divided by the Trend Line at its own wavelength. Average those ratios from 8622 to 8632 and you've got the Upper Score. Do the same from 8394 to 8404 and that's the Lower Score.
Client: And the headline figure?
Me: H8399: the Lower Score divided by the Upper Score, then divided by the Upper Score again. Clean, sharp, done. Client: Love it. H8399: 0.95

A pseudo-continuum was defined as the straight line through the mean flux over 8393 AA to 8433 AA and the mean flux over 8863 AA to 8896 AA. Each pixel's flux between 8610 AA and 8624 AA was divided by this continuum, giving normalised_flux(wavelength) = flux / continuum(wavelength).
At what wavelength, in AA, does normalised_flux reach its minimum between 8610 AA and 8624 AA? 8612.79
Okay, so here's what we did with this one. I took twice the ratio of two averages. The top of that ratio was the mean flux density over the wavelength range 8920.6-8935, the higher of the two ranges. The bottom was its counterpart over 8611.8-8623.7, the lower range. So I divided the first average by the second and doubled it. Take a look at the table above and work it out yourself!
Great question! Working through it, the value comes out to 1.81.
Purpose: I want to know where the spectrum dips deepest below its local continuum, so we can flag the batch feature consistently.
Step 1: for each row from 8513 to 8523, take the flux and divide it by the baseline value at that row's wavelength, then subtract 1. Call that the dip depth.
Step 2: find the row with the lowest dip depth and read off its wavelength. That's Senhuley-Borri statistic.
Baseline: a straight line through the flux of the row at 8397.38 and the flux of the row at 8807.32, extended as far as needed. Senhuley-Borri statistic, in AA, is 8520.09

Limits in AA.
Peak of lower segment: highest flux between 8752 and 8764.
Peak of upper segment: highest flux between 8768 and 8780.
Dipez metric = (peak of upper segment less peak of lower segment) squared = 0.5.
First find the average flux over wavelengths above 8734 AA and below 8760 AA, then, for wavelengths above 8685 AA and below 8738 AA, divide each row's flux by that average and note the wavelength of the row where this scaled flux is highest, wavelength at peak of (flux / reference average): 8714.53 AA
